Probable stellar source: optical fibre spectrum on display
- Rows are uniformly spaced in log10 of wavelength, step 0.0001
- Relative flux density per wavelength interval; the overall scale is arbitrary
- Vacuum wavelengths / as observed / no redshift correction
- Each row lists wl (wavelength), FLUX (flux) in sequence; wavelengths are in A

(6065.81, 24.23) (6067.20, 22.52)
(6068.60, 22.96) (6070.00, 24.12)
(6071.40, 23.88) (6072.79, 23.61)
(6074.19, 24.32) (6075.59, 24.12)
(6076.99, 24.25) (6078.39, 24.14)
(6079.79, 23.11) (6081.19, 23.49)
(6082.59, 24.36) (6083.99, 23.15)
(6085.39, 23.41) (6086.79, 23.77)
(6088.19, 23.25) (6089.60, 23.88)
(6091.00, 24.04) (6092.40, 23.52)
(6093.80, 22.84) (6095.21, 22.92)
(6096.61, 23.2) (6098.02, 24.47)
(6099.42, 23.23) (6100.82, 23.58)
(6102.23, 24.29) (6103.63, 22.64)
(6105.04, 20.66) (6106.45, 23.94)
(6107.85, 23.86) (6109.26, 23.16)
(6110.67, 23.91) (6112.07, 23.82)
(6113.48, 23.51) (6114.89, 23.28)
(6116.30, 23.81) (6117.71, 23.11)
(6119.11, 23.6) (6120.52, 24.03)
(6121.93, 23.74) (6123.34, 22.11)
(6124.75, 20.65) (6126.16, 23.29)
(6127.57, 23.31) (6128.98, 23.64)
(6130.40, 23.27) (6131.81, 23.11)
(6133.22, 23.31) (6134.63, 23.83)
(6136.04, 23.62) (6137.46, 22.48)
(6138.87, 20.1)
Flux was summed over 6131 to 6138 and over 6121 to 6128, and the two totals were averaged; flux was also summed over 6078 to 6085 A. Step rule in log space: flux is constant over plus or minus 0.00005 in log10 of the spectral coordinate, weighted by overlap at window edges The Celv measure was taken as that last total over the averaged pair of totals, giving 1.03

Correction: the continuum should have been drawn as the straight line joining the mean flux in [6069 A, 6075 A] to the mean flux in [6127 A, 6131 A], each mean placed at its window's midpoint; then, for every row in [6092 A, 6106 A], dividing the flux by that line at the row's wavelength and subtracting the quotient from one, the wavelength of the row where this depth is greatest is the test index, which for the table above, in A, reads 6105.04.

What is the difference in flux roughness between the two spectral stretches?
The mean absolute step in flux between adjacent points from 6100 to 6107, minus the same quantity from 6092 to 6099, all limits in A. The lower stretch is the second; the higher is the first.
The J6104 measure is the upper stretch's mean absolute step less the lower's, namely 1.33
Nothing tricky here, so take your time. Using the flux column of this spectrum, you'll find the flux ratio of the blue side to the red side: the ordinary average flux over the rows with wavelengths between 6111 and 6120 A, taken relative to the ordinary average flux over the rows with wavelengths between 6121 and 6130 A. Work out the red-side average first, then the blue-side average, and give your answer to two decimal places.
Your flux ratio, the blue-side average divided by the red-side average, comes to 1.03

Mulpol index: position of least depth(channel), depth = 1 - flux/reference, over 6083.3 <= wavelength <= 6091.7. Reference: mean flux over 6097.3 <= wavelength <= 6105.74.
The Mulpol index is 6091.00 A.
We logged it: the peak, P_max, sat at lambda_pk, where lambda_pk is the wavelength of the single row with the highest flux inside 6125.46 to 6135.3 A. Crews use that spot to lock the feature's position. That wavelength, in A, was 6134.63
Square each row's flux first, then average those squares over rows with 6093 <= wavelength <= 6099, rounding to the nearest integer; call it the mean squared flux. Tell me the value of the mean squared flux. 546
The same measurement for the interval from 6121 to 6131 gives 524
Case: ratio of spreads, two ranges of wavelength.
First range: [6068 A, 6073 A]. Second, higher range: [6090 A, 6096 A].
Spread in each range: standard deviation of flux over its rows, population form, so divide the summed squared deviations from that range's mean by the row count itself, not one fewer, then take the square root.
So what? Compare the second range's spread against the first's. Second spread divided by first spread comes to 1.12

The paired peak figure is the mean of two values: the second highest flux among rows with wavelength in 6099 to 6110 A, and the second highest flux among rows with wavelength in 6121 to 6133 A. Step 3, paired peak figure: 23.8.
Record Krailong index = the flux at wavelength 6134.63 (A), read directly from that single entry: 23.83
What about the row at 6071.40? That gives 23.88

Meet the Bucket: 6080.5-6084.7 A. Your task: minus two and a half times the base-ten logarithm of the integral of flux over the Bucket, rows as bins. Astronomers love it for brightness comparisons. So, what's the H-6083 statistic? -4.99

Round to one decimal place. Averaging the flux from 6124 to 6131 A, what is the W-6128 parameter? 22.8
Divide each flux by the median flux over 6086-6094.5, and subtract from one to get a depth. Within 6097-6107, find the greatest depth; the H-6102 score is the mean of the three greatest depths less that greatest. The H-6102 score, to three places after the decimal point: -0.064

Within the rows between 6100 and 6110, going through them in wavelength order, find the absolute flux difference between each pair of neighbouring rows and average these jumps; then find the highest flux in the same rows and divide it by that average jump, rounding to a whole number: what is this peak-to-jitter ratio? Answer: 17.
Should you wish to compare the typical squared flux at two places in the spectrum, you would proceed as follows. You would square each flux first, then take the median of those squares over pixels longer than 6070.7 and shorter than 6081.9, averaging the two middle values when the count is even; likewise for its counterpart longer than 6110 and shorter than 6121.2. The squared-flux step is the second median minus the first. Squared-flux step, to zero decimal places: -14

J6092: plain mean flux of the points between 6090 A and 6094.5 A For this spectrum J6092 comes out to 23.5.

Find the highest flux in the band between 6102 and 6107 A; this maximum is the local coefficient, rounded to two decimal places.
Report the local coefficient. 24.29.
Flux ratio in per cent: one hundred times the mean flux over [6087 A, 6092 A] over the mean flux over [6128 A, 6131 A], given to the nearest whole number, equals 101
